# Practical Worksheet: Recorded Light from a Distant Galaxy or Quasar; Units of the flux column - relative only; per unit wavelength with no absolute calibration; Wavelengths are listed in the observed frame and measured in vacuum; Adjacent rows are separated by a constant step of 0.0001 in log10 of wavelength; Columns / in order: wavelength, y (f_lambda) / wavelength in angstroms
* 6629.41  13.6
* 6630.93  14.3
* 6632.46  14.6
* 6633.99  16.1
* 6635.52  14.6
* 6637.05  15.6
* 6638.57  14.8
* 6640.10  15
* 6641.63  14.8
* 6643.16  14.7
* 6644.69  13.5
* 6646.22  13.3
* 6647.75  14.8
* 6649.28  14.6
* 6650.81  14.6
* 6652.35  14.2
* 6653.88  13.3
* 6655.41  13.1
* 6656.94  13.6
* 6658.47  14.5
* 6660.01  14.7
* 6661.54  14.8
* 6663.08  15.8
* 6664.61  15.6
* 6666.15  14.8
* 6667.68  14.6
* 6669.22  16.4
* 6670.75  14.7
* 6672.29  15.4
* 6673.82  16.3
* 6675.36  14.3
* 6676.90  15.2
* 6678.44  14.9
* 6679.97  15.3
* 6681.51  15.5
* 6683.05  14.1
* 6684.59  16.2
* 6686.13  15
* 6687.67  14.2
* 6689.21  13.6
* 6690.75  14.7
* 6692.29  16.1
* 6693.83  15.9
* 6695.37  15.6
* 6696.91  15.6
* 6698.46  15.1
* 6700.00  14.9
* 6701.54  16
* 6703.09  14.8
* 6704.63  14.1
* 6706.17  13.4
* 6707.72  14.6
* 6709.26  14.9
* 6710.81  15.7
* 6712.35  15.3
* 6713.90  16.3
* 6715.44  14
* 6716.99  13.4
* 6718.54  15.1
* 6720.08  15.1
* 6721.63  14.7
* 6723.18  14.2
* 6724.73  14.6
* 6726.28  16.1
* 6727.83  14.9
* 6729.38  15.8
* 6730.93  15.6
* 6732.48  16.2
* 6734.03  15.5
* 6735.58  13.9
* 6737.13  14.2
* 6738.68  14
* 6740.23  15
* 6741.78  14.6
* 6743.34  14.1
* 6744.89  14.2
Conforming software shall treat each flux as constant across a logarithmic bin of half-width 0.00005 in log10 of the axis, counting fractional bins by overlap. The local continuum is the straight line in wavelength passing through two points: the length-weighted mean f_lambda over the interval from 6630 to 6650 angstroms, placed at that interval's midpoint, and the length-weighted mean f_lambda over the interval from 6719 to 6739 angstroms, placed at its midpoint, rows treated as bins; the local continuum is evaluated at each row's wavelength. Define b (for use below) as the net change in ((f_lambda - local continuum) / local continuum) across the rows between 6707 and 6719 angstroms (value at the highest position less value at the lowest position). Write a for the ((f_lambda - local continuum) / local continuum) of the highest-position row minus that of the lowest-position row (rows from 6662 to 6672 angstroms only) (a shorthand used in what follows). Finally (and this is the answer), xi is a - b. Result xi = -0.11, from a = -0.08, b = 0.03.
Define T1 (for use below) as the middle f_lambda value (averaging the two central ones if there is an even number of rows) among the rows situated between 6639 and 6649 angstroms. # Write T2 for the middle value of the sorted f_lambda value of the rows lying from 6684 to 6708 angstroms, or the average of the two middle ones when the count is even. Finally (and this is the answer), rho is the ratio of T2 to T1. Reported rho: 1.01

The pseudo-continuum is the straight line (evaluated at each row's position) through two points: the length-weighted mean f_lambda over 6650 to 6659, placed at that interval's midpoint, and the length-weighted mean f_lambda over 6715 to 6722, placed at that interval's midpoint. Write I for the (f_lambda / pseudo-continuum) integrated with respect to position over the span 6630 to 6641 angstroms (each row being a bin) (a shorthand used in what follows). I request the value 12.0 angstroms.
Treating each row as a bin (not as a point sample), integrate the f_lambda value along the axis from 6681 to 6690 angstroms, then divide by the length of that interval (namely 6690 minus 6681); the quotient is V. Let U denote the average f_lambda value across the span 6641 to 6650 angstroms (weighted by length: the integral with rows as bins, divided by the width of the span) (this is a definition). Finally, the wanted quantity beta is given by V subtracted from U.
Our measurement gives -0.47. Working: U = 14.3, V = 14.7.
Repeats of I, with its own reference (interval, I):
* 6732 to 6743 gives 11.1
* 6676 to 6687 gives 11.8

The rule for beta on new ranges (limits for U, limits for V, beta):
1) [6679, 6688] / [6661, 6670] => -0.25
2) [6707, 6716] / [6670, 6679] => 0.04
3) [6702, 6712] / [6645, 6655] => 0.59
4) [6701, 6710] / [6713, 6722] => -0.18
